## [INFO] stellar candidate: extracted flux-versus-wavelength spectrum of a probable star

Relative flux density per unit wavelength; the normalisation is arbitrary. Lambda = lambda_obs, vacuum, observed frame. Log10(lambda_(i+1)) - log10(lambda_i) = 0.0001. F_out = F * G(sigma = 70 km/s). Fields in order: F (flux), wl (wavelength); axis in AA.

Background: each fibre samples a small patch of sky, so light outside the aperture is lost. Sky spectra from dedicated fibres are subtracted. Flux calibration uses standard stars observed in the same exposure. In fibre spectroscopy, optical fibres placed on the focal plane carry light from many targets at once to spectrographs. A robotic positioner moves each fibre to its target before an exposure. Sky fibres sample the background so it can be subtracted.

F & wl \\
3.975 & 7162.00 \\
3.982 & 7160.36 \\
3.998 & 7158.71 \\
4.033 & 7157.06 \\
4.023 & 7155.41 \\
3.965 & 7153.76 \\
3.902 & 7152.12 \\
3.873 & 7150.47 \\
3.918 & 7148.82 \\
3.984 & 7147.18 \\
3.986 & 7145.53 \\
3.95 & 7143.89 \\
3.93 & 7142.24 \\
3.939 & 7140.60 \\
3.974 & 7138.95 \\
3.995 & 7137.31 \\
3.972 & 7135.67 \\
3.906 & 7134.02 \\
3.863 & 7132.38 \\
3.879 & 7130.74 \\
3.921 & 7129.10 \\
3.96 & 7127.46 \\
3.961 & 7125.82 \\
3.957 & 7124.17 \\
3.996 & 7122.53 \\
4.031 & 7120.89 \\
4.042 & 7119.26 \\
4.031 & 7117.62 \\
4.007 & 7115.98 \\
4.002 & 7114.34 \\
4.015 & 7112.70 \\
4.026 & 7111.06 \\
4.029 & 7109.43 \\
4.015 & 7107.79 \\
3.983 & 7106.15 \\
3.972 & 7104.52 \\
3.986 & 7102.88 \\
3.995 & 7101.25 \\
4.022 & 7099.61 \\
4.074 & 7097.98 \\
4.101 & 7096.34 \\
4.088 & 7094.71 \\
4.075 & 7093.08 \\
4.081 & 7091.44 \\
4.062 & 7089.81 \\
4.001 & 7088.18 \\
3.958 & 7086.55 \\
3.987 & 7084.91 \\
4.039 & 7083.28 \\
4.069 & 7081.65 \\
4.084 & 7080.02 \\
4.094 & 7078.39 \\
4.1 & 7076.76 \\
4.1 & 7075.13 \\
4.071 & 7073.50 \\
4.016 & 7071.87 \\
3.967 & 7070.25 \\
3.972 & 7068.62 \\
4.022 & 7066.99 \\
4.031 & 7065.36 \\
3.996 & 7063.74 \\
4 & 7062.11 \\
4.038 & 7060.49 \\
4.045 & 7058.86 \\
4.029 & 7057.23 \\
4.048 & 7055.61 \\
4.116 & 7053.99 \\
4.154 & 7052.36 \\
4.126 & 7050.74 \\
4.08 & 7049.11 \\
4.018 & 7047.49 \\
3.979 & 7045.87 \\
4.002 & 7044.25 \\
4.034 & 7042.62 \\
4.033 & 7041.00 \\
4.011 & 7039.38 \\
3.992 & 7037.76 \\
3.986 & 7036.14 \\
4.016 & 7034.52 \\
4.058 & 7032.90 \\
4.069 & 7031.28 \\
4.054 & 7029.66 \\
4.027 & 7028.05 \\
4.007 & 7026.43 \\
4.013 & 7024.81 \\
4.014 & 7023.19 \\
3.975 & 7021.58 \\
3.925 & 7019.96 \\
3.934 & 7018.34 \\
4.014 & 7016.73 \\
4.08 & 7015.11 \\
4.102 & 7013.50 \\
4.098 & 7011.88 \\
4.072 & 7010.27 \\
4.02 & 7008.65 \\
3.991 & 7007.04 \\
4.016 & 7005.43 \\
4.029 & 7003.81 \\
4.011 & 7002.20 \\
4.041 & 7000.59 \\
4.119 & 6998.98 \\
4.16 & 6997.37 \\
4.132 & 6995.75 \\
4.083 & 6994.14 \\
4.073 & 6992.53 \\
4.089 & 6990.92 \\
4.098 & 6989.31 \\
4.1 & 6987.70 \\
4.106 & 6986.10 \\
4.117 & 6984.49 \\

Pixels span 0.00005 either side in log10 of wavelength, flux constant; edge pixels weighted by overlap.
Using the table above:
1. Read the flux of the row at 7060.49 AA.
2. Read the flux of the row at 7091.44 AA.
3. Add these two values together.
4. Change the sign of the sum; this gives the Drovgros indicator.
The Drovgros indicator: -8.12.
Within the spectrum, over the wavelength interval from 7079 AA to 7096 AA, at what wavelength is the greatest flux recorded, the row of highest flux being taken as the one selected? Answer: 7094.71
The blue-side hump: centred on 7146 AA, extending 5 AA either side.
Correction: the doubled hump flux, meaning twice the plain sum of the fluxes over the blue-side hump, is 47.3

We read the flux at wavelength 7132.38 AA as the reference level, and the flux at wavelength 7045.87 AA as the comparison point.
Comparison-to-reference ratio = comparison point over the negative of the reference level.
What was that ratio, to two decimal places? -1.03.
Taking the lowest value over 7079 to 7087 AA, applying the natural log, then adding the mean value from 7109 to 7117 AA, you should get 5.39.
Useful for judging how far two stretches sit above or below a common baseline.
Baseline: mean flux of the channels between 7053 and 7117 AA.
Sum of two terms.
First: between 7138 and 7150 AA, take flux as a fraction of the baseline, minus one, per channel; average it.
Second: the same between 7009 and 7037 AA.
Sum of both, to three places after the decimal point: -0.022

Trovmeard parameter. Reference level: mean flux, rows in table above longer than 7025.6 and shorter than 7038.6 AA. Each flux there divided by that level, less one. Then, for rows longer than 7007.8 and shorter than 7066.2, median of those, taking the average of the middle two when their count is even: 0.000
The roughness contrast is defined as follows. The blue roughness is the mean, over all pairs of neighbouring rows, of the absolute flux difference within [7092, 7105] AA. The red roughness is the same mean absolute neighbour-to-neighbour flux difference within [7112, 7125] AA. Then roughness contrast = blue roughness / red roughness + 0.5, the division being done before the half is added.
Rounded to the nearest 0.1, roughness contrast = 1.6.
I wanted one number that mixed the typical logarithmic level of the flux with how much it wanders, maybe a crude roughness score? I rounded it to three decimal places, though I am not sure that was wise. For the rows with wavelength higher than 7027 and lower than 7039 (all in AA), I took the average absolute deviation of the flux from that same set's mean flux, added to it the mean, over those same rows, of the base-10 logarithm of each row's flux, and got 0.632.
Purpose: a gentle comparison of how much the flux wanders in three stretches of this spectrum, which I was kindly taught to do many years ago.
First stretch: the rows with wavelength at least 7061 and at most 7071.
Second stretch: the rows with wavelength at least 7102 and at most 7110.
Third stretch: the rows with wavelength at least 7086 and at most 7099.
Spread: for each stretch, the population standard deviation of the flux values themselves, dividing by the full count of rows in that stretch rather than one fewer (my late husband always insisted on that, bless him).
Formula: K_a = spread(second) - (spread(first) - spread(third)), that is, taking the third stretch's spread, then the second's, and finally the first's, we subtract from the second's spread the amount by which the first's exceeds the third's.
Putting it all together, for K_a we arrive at 0.044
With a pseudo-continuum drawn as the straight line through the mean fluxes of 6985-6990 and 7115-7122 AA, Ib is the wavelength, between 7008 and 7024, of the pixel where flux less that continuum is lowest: 7019.96 AA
